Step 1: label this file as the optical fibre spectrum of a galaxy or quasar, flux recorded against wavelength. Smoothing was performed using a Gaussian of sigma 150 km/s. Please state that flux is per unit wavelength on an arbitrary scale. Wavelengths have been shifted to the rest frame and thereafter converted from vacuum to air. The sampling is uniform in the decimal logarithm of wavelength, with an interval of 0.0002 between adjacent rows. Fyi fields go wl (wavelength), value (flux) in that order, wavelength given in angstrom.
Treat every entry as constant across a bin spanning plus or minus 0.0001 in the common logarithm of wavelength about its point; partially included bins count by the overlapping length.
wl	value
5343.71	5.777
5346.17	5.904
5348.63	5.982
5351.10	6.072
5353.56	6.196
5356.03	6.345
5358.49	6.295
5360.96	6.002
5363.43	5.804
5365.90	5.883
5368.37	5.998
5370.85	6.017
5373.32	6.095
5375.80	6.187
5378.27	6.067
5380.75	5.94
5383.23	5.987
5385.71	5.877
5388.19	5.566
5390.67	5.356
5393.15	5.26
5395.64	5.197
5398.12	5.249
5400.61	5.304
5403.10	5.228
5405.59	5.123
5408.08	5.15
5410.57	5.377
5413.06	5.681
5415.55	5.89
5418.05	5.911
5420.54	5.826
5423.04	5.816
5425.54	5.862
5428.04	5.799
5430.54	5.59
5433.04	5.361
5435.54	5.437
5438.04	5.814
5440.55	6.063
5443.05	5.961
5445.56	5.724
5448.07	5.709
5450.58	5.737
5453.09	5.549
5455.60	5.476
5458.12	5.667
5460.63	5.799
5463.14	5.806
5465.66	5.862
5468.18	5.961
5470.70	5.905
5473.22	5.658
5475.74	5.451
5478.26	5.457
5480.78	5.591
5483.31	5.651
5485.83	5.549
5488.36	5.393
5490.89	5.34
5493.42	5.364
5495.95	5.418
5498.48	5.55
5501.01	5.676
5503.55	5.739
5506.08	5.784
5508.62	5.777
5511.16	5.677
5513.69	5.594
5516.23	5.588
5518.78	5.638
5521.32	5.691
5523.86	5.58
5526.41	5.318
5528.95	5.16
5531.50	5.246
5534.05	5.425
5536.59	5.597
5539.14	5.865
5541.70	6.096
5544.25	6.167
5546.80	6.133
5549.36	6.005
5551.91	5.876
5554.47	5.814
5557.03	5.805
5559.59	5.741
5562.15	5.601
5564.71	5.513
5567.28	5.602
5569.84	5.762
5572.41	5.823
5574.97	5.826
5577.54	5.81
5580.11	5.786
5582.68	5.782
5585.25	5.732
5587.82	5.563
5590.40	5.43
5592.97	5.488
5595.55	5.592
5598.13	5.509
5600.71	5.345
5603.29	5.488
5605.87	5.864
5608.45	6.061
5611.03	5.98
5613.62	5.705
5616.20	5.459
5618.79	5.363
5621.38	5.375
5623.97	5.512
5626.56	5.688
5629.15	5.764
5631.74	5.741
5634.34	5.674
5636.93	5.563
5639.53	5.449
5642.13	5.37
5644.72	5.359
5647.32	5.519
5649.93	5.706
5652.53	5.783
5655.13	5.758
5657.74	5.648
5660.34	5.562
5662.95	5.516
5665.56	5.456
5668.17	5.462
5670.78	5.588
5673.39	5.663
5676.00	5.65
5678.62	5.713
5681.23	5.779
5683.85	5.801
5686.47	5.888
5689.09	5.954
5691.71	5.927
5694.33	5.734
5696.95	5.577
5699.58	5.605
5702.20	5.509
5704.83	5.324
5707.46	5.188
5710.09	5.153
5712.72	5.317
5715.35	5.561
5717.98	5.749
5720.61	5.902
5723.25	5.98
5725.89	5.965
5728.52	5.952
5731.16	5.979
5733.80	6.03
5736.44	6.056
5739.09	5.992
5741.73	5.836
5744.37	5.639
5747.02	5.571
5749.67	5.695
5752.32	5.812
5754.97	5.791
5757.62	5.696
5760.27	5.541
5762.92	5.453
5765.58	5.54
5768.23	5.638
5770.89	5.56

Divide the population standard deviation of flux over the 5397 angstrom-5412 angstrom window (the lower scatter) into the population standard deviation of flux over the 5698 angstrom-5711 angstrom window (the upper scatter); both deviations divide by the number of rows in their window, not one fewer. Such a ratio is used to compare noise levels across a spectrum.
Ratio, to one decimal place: 2.0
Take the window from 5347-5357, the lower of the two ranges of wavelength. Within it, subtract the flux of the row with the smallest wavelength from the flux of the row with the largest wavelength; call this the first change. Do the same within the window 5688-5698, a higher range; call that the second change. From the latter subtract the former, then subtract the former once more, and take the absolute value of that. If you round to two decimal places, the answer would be 1.10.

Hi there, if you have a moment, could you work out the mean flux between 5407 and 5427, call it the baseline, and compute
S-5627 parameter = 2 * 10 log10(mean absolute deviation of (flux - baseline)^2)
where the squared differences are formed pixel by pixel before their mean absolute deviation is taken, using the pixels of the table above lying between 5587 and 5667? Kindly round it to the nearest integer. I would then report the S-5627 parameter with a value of -29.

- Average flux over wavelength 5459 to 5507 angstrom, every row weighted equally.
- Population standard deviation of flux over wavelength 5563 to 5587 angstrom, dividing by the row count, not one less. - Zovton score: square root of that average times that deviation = 0.76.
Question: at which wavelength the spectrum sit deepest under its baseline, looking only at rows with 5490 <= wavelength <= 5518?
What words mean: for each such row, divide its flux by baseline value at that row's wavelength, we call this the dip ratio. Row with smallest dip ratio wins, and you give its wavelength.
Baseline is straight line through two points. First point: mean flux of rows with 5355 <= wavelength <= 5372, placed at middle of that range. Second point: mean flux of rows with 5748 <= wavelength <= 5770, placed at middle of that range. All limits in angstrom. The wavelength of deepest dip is 5490.89 angstrom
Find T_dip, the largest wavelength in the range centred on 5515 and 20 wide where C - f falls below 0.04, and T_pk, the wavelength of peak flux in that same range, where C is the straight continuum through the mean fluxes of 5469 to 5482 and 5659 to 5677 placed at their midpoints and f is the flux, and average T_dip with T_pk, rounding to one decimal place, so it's 5515.0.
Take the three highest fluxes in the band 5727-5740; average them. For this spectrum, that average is 6.03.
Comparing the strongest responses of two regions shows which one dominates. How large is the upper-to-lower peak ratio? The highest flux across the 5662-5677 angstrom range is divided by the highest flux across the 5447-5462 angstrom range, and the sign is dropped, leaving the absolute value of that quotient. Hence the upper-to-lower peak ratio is 0.98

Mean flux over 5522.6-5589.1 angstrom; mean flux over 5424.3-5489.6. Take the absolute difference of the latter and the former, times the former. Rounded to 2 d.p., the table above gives 0.18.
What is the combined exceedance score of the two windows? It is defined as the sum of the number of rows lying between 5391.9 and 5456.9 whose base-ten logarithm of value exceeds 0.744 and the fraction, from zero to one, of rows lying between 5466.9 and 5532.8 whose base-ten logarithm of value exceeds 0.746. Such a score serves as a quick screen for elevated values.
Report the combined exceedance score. 15.6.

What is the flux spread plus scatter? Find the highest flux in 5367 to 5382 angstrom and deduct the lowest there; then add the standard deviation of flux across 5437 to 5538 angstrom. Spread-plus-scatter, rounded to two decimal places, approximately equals 0.45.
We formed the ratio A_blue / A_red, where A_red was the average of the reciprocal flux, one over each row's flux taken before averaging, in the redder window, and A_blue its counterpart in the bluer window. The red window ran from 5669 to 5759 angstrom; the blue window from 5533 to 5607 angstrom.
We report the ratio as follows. 1.00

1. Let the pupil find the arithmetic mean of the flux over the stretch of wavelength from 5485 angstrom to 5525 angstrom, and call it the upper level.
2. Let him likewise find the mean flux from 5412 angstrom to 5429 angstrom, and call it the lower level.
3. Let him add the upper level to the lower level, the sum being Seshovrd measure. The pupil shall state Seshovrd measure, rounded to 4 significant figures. 11.41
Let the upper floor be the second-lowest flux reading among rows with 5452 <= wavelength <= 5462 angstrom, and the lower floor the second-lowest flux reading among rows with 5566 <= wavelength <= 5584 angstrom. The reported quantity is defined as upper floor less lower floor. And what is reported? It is -0.21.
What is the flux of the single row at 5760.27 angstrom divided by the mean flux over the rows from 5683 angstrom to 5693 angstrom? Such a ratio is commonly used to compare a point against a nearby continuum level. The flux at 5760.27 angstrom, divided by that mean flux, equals 0.94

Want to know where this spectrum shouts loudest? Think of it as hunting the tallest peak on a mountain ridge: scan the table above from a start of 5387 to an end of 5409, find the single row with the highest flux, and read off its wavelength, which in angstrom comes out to 5388.19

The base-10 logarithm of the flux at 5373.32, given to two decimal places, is 0.78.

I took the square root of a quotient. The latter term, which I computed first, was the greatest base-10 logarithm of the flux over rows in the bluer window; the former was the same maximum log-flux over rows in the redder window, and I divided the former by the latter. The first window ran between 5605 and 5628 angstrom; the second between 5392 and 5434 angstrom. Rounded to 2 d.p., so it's 1.01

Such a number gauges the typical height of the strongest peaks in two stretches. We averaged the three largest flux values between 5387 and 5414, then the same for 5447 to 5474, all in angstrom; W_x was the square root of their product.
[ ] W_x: 5.72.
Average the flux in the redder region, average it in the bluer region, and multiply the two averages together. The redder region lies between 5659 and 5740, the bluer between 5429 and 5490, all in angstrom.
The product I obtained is 32.3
